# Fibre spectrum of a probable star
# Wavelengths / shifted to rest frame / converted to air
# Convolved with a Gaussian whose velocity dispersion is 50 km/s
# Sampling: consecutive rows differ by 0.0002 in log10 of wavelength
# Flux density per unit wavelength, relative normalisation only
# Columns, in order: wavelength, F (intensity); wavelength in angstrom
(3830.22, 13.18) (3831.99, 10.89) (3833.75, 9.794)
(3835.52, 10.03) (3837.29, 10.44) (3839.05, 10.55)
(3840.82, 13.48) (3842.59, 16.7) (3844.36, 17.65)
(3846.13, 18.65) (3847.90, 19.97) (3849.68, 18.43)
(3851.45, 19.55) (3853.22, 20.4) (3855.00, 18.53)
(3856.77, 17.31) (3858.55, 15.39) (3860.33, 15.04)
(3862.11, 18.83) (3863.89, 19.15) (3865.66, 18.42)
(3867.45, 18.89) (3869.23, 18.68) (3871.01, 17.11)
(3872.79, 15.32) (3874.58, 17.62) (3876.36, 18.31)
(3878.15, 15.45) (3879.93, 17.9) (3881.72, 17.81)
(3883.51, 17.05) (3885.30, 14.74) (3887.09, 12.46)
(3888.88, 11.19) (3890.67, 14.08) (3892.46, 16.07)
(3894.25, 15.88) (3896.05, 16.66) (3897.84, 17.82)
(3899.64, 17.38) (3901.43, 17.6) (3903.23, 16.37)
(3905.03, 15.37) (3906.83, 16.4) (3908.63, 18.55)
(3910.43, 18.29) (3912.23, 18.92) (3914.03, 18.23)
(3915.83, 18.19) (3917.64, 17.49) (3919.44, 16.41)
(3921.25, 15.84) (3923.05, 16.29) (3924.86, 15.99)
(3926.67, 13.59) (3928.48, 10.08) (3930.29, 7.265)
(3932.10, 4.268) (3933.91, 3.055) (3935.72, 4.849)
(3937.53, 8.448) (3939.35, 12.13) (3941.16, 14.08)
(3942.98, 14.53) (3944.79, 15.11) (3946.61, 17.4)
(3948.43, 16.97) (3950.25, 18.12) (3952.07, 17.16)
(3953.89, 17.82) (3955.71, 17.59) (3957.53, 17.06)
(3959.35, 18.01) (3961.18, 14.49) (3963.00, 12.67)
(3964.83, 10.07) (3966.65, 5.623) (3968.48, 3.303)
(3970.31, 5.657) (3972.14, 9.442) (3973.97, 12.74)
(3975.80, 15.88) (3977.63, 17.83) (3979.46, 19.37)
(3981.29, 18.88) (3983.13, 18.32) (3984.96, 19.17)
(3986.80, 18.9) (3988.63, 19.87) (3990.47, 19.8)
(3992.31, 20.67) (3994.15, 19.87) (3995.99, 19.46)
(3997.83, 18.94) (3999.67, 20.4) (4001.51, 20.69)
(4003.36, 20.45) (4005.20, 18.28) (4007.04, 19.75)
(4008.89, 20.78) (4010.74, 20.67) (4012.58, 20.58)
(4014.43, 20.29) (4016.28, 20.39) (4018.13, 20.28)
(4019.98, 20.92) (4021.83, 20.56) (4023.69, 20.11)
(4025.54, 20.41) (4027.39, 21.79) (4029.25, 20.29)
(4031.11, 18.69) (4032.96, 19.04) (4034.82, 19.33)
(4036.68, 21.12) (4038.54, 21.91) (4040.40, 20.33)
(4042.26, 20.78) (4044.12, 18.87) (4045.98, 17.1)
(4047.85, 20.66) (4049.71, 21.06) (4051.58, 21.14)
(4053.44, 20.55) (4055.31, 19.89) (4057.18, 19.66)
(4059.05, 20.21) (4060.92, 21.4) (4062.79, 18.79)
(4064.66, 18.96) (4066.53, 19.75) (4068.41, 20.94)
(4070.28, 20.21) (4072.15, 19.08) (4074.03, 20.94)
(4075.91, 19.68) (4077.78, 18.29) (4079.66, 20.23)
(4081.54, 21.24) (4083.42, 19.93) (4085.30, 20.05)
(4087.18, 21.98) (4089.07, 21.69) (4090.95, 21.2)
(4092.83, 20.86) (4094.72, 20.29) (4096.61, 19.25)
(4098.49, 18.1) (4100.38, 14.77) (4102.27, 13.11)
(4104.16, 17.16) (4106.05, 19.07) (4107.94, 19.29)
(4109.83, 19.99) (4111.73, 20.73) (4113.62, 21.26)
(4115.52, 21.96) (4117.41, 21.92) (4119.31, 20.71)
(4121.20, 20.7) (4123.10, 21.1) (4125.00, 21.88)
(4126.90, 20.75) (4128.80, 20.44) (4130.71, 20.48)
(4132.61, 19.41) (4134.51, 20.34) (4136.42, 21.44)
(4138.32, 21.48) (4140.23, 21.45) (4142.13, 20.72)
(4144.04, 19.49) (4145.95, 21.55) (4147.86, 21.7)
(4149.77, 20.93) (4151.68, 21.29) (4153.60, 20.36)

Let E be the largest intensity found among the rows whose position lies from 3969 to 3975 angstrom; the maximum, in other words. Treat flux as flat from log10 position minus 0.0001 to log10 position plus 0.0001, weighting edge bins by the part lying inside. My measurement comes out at 12.74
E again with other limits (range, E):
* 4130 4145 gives 21.48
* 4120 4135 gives 21.88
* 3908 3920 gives 18.92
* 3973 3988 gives 19.37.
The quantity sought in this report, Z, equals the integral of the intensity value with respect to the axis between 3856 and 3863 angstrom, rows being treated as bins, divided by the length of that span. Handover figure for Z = 17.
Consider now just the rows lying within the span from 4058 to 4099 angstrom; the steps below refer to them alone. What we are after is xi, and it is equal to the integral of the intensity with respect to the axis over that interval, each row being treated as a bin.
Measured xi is 827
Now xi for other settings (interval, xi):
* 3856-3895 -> 643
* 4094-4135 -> 806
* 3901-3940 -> 536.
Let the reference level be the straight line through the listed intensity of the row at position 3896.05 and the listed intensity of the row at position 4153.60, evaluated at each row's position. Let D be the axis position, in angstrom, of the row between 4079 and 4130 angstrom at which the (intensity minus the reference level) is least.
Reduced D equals 4102.27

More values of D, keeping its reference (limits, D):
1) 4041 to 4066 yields 4045.98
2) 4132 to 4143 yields 4132.61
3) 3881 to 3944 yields 3933.91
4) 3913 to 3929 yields 3928.48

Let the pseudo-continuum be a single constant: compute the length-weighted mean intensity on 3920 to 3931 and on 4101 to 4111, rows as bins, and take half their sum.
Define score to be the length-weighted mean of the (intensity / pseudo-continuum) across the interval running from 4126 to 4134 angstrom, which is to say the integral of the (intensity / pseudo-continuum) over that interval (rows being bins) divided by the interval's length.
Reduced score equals 1.31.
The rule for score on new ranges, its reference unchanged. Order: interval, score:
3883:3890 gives 0.88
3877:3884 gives 1.10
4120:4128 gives 1.36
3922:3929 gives 0.92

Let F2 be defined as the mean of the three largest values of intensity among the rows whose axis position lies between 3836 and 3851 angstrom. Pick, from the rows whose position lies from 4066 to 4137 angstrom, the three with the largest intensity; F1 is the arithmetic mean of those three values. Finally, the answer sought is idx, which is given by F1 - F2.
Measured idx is 2.9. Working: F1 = 22.0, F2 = 19.0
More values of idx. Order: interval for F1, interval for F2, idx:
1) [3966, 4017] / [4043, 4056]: -0.2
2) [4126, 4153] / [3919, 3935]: 5.3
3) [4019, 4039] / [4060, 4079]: 0.5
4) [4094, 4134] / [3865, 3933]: 3.1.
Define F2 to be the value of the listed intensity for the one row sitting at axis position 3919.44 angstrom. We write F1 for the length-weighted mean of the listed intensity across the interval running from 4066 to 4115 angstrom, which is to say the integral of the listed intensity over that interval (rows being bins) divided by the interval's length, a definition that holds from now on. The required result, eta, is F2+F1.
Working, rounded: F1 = 19.6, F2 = 16.41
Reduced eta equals 36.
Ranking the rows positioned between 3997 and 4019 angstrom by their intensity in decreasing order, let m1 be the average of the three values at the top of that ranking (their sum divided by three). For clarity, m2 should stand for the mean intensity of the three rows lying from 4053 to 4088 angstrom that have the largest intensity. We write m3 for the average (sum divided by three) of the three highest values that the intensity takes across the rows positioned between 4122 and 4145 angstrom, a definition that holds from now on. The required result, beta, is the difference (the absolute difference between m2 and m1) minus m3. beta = -20.8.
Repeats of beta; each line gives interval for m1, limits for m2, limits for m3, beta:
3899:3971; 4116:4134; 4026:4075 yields -18.7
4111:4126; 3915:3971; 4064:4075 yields -16.9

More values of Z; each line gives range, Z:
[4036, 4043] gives 21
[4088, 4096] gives 21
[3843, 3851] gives 19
